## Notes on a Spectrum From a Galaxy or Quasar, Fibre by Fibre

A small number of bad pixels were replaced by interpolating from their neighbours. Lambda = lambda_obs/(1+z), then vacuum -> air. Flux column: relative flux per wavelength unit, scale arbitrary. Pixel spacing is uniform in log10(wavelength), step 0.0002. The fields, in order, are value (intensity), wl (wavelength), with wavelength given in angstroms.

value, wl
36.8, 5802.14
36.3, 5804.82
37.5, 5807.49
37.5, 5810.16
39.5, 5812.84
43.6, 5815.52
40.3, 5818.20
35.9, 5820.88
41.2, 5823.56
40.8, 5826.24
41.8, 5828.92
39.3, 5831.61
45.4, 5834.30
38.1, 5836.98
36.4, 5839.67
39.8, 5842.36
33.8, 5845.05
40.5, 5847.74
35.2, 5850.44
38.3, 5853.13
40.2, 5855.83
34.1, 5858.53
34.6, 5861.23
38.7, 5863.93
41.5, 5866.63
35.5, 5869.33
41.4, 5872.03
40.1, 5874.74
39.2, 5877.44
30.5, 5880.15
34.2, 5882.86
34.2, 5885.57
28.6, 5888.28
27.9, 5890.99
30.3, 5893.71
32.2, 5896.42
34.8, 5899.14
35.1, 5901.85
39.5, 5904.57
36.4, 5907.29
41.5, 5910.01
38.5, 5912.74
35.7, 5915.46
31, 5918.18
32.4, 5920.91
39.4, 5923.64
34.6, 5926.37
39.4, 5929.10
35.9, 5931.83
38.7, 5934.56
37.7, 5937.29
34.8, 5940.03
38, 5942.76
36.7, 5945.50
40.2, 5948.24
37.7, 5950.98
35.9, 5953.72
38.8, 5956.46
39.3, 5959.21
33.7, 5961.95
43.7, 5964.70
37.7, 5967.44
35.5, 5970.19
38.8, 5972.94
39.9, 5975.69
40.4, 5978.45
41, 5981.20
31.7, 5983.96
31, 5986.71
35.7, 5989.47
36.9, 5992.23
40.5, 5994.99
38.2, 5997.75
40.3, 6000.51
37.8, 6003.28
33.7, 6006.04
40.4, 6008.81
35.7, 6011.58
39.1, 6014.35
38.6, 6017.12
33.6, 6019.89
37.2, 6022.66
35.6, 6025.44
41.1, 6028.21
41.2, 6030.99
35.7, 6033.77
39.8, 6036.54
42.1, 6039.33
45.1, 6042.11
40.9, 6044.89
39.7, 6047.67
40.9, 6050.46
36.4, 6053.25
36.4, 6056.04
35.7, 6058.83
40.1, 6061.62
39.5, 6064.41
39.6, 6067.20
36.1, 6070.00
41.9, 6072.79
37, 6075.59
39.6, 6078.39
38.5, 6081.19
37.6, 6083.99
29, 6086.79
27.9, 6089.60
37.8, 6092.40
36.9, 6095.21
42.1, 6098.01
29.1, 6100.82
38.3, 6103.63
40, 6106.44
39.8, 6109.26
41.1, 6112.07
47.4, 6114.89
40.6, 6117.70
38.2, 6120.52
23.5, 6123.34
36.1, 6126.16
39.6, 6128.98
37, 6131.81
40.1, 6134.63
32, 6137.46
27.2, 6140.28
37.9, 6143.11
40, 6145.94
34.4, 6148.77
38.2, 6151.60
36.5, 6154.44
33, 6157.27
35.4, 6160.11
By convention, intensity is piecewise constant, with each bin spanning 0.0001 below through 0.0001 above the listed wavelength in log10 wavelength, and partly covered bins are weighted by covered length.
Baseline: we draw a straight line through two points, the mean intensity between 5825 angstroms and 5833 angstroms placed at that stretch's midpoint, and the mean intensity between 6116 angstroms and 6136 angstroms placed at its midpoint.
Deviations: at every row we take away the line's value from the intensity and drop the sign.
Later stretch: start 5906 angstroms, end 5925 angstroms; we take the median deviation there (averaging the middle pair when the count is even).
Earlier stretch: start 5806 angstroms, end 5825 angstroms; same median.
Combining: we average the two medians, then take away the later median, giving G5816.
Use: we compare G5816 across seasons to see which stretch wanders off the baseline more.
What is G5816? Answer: -0.2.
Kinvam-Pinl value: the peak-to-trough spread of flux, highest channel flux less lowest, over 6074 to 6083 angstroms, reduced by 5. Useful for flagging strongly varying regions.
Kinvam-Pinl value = -2.4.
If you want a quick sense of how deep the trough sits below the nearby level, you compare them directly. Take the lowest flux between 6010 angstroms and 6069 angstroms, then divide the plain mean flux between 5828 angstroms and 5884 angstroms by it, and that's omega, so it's 1.13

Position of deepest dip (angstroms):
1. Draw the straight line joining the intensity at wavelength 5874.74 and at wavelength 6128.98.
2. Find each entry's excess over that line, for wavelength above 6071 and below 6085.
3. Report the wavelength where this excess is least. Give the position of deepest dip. 6075.59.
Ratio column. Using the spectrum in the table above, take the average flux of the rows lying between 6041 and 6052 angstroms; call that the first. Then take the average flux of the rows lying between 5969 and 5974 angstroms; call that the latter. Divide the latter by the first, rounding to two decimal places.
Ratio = 0.89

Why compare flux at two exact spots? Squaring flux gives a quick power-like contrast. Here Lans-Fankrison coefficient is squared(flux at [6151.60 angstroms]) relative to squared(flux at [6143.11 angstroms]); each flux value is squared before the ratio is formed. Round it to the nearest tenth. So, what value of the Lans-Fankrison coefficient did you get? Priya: 1.0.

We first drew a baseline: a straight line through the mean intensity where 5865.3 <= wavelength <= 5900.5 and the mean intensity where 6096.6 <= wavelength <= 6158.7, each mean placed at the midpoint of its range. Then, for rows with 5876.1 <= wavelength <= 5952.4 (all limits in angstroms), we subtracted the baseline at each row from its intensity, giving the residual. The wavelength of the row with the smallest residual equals 5890.99 angstroms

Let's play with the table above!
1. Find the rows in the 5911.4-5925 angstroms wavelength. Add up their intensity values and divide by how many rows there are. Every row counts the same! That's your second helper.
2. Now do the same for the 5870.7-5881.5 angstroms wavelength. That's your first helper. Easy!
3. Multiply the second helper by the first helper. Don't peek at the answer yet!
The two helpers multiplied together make 1338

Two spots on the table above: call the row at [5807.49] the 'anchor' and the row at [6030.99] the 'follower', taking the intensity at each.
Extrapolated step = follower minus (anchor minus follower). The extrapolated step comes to 45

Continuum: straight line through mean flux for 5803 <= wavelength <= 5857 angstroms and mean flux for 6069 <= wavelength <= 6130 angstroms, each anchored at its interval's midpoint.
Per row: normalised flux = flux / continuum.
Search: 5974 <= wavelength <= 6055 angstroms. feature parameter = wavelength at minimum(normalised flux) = 5986.71 angstroms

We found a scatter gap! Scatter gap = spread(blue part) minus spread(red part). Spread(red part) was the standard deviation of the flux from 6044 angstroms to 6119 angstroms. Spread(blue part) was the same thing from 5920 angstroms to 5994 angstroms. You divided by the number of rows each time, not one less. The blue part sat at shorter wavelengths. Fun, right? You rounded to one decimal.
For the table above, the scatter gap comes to -1.2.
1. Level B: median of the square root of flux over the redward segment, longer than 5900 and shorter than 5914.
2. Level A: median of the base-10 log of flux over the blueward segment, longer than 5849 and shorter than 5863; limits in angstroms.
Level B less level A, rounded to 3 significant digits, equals 4.66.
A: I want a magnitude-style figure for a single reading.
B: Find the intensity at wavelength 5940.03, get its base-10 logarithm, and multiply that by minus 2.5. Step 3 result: -3.85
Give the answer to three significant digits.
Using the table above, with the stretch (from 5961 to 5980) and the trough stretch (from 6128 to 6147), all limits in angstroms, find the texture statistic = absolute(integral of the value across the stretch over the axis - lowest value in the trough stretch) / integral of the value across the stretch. 0.963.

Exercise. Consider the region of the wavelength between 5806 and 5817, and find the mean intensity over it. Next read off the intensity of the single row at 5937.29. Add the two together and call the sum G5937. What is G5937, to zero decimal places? 77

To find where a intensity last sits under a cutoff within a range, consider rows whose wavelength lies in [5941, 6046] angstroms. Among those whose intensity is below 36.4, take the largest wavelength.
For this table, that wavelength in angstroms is 6033.77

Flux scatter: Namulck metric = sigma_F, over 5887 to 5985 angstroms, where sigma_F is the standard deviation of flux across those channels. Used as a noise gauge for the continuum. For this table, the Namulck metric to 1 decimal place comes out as 3.7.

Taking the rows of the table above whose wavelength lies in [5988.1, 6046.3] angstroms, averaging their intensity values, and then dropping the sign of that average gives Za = 38.5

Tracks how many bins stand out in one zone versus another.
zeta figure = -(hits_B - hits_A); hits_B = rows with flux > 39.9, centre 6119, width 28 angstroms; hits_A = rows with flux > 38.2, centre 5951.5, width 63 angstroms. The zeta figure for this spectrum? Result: 7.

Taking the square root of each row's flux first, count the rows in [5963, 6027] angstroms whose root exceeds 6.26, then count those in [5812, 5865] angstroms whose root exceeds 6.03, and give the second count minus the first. 8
